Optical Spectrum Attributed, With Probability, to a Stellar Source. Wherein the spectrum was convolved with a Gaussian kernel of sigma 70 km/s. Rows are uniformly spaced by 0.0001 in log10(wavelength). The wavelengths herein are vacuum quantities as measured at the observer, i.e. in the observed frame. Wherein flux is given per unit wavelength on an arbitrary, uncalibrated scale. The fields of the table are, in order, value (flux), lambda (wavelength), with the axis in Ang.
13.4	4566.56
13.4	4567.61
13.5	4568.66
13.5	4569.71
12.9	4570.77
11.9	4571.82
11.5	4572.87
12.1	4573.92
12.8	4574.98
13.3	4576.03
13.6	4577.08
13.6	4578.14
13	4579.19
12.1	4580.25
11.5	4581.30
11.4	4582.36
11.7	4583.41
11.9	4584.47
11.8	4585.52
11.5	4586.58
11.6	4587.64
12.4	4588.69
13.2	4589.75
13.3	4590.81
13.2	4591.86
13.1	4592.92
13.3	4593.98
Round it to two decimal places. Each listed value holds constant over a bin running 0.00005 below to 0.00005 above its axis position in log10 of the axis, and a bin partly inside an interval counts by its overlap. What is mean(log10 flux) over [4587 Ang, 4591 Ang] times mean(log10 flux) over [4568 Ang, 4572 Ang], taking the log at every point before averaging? 1.22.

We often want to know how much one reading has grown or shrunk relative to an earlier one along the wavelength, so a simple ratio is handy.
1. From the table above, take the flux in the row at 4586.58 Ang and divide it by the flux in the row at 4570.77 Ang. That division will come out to 0.89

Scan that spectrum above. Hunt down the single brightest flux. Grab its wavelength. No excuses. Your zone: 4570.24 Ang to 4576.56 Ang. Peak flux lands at 4576.03 Ang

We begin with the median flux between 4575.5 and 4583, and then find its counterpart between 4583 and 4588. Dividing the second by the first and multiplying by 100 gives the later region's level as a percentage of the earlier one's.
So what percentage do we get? 90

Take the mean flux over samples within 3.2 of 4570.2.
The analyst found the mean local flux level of 12.8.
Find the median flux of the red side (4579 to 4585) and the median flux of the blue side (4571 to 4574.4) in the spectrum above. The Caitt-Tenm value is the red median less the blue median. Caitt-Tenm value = -0.1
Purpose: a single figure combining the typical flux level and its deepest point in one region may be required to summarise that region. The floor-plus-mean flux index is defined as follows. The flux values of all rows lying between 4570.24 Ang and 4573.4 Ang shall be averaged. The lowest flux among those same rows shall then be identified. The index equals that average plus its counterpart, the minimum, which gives 23.6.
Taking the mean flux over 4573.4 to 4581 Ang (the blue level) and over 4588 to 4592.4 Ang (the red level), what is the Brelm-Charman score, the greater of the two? 13.0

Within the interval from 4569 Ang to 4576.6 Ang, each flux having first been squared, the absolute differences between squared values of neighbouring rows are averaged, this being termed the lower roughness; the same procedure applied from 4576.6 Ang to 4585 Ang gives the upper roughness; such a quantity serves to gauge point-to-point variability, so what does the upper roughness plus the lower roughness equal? 25.3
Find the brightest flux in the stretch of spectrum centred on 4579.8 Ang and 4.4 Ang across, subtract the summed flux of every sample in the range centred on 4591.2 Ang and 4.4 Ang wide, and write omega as -39.2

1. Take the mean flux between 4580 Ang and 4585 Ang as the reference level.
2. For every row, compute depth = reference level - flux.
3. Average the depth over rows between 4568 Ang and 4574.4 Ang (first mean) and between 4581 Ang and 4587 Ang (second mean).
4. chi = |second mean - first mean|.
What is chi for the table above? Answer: 0.9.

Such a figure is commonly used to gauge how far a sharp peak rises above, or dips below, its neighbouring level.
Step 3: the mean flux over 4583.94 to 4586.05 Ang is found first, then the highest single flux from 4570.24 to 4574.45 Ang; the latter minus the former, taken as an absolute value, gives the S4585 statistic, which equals 1.0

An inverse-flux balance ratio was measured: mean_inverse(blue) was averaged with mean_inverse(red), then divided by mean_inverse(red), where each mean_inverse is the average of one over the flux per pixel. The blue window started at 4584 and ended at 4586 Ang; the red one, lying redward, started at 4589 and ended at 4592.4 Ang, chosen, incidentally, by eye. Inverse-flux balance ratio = 1.06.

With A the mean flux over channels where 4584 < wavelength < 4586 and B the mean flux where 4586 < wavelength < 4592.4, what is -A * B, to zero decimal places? -149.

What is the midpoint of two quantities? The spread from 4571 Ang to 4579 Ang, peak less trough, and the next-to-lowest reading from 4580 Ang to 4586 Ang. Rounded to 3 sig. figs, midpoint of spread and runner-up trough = 6.80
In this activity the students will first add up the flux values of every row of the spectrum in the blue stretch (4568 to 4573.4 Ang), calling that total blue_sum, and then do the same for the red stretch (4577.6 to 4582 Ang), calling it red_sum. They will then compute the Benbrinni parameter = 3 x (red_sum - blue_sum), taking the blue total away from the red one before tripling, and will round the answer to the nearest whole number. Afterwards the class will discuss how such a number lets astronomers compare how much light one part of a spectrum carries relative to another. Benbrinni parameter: -39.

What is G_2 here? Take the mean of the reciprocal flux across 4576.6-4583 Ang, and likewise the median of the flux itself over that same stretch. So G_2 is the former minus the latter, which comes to -12.5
